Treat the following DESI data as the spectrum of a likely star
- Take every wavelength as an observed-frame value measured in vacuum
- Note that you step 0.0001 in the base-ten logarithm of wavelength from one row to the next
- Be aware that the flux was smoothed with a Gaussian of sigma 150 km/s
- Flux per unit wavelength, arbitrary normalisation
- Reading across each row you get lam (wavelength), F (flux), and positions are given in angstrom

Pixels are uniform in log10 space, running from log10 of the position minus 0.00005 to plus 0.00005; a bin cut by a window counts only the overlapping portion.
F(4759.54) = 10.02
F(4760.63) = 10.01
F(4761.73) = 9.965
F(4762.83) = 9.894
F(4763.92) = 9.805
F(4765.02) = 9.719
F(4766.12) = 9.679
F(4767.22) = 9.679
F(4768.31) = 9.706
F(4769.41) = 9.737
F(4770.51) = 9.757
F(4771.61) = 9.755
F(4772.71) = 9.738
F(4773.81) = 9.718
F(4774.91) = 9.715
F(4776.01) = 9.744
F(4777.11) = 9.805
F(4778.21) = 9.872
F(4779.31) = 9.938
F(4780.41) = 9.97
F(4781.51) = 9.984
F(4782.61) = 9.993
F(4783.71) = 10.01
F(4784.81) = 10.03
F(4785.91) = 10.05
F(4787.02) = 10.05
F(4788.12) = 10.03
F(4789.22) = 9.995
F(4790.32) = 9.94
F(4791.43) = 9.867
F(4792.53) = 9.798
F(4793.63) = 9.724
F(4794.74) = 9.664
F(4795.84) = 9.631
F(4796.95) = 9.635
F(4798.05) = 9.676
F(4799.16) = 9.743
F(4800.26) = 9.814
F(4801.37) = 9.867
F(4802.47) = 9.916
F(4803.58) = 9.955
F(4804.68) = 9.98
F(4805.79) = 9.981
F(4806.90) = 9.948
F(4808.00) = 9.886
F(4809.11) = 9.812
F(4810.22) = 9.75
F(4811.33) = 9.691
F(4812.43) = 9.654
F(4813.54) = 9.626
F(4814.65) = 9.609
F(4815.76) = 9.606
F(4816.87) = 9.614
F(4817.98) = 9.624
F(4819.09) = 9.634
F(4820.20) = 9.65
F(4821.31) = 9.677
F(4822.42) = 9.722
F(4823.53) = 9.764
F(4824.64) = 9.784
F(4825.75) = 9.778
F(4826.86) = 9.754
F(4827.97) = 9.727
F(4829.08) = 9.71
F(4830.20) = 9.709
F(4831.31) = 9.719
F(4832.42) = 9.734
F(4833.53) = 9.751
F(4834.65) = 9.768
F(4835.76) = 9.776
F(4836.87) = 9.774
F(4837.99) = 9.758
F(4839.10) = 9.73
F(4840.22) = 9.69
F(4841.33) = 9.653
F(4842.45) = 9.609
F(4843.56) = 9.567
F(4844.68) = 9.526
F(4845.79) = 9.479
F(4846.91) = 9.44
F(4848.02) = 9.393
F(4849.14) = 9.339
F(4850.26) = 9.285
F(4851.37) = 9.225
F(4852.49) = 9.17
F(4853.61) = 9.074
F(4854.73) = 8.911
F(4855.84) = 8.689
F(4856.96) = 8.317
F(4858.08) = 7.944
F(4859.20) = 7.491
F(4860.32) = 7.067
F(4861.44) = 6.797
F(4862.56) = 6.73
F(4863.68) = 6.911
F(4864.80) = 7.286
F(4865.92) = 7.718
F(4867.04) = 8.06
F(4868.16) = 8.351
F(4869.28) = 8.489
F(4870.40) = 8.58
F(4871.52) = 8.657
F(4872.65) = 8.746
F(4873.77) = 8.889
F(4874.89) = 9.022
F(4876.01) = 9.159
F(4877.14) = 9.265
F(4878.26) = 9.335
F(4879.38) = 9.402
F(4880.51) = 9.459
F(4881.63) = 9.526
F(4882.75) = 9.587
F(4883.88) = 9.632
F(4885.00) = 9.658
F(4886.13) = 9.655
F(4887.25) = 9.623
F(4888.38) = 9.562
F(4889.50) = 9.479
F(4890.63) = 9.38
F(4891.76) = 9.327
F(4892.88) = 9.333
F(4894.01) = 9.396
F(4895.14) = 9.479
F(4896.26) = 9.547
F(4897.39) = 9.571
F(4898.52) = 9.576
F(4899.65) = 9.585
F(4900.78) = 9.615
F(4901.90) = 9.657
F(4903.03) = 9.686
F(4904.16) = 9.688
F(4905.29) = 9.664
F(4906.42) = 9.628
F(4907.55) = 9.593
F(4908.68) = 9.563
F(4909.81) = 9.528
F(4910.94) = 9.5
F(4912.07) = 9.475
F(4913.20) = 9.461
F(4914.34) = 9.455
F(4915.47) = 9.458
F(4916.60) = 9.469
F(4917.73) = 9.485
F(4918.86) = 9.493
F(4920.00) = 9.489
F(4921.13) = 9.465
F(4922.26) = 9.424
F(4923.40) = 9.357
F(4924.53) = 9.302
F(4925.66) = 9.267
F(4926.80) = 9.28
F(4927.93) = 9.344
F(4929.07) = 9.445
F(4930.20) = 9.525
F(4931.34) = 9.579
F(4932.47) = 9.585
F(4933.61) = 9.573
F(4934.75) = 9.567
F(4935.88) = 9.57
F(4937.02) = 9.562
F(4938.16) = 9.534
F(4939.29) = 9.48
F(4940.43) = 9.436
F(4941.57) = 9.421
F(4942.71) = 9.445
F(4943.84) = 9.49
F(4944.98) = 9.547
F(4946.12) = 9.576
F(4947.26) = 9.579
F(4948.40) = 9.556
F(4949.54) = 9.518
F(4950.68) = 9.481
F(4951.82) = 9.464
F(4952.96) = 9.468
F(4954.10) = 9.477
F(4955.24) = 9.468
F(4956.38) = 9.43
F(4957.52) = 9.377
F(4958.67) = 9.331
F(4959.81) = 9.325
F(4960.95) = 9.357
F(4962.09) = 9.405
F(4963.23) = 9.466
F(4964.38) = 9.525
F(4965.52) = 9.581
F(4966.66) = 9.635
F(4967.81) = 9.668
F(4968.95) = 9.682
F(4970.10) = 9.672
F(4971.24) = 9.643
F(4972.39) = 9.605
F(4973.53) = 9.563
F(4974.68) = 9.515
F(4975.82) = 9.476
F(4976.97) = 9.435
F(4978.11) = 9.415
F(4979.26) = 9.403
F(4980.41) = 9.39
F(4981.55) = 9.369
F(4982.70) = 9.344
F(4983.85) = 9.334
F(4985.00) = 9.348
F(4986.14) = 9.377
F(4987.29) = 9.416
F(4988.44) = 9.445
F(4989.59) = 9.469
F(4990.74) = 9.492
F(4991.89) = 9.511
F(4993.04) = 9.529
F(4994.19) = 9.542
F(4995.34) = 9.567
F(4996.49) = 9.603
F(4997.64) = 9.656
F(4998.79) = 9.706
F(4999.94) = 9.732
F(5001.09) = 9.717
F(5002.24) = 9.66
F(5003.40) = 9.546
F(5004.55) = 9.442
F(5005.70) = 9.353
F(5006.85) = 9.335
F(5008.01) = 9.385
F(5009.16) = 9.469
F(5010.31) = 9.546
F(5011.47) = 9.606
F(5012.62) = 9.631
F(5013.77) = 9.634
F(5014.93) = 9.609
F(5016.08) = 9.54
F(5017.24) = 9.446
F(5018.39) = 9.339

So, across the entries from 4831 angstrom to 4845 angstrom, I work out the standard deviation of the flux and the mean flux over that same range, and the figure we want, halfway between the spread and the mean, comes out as 4.89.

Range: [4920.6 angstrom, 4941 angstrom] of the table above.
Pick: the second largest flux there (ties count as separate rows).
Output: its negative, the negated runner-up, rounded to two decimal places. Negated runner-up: -9.58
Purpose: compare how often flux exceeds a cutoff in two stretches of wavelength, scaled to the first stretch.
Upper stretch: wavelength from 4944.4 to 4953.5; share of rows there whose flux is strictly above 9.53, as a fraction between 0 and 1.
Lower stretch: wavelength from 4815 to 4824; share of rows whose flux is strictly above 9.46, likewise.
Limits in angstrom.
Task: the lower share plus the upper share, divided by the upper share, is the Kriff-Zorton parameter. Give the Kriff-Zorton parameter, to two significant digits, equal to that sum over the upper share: 3.0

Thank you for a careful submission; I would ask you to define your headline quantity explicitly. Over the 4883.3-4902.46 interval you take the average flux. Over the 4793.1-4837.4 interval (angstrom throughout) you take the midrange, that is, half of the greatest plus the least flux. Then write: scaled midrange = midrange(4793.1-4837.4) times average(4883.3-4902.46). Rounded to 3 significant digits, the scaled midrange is 93.4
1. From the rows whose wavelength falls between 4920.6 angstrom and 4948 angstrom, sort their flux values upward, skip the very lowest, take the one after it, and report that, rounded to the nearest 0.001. 9.280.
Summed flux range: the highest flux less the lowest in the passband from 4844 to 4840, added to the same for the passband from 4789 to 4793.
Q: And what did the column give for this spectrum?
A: 0.32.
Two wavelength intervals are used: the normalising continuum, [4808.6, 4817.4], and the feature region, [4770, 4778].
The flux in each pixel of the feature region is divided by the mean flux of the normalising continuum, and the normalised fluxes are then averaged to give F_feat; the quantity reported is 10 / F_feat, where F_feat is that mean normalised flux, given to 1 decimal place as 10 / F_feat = 9.9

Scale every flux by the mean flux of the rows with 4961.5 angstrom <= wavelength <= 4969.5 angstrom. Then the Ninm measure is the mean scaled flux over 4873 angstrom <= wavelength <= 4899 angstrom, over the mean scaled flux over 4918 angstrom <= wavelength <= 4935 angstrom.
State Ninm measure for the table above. 0.998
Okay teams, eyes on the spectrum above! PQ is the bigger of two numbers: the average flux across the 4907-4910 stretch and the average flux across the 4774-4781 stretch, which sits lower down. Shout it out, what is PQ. 9.84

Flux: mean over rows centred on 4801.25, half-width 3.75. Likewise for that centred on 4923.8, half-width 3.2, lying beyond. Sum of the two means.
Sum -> 19.20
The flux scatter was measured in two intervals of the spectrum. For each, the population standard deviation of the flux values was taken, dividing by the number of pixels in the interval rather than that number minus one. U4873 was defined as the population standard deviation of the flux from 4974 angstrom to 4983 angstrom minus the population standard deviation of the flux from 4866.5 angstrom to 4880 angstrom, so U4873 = -0.35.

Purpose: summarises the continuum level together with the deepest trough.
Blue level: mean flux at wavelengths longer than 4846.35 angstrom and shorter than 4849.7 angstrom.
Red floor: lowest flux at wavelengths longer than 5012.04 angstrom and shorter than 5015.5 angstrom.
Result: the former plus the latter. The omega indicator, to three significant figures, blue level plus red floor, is 19.0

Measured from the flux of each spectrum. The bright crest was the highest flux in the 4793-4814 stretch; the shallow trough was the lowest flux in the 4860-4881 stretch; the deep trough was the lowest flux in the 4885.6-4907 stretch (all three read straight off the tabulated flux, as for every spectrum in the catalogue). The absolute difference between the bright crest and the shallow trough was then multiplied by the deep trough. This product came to 30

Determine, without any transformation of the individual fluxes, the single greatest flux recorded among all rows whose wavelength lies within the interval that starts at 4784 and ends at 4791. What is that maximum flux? 10.05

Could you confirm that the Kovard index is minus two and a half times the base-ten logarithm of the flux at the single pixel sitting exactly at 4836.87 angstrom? -2.48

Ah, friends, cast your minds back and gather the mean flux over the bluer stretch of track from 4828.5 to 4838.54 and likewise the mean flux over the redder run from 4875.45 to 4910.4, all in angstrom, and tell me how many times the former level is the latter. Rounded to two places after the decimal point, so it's 1.02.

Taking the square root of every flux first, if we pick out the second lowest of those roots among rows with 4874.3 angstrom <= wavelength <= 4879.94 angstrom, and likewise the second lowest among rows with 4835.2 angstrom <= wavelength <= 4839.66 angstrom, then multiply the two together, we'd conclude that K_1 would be 9.45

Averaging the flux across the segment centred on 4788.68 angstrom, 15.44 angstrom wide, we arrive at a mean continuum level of 9.91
